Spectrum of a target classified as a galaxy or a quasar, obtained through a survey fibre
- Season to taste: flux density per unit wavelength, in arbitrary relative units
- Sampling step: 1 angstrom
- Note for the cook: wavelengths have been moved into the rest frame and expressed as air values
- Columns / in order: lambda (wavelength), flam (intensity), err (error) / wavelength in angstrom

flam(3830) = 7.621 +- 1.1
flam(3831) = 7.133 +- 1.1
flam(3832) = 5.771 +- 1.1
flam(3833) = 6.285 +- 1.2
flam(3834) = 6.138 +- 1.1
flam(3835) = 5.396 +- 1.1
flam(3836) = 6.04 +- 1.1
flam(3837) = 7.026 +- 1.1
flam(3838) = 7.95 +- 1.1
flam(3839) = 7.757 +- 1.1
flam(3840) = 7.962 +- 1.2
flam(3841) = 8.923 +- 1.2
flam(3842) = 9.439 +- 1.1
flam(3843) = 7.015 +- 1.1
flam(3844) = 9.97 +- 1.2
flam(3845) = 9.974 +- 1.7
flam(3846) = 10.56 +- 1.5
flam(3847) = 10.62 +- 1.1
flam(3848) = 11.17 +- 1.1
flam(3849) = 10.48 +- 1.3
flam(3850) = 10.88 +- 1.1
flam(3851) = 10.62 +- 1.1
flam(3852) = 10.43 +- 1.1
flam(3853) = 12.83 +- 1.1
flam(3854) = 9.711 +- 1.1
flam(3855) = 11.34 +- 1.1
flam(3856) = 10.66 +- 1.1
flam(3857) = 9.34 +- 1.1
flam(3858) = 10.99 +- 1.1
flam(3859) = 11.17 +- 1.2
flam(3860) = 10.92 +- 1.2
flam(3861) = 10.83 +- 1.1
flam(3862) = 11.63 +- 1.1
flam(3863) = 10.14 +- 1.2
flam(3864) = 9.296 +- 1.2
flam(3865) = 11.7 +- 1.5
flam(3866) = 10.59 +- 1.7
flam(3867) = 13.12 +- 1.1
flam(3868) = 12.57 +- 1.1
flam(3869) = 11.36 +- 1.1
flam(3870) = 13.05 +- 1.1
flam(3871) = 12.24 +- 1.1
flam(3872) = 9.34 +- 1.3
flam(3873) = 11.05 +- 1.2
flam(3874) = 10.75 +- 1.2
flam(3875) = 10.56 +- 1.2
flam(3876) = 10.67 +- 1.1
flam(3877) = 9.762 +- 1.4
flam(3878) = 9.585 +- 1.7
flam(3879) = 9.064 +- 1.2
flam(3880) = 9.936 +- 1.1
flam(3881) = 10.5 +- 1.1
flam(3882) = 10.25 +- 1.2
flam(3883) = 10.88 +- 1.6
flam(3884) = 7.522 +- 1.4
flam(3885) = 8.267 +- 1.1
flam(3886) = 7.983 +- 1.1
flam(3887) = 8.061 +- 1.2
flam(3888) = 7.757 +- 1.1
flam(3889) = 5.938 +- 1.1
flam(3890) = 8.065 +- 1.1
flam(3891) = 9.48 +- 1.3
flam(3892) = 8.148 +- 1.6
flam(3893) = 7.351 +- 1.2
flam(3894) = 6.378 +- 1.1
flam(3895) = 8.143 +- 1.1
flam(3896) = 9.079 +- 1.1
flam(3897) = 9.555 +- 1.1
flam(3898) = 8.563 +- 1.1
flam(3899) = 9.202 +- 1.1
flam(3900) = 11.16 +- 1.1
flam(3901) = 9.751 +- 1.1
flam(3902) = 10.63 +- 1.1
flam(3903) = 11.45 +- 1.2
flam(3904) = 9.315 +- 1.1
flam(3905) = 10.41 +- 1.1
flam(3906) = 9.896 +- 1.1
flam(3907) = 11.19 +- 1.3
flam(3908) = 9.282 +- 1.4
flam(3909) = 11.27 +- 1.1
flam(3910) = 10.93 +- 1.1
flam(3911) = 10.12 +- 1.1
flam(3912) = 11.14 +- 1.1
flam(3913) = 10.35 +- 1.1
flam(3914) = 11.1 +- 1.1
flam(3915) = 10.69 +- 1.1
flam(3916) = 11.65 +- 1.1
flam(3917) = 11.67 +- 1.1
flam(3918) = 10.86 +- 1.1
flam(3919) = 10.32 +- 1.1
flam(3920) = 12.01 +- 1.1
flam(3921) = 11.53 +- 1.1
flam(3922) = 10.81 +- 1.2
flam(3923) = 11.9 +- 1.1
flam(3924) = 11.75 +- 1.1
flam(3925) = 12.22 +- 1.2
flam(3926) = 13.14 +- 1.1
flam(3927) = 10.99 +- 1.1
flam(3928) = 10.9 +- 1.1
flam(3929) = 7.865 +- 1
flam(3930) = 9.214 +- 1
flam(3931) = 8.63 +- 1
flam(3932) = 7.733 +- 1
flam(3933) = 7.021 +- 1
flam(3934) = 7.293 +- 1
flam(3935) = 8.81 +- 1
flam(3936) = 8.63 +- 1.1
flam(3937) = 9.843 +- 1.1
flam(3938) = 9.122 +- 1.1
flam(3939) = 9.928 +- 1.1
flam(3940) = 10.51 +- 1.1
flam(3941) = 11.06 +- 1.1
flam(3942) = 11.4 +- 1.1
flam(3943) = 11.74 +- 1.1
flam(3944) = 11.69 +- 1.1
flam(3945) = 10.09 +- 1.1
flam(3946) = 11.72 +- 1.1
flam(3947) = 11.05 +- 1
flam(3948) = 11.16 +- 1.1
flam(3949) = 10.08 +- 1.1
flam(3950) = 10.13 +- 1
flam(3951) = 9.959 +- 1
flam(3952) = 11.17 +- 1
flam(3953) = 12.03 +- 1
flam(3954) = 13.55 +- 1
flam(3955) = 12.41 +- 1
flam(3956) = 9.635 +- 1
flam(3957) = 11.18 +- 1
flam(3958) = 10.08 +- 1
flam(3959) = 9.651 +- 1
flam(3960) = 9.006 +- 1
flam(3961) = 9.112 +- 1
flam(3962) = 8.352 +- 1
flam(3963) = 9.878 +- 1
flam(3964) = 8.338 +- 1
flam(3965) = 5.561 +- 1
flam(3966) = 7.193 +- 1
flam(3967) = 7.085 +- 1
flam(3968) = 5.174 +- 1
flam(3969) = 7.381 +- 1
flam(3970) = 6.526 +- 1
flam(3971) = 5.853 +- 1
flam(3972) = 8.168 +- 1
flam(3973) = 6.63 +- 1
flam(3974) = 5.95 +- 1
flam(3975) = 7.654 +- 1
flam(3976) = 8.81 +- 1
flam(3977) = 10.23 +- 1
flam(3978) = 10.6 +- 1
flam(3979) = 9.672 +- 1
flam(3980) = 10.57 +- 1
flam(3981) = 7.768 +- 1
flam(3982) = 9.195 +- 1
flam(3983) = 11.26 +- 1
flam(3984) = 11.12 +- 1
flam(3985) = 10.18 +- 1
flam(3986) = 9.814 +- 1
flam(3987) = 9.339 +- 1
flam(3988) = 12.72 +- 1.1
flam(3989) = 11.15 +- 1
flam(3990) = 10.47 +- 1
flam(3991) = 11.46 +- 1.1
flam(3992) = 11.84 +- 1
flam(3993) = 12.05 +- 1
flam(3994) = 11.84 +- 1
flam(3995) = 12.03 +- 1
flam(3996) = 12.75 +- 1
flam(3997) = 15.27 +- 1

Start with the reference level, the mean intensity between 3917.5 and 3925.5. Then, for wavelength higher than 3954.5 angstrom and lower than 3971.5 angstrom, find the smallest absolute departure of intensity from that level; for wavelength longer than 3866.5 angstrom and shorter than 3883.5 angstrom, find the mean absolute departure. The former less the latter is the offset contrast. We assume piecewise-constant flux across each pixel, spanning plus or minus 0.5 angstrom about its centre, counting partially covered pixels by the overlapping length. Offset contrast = -0.9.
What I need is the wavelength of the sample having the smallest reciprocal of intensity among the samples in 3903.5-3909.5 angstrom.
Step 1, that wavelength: 3909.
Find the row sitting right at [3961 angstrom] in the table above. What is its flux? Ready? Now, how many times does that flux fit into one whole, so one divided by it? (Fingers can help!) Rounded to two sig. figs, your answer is 0.11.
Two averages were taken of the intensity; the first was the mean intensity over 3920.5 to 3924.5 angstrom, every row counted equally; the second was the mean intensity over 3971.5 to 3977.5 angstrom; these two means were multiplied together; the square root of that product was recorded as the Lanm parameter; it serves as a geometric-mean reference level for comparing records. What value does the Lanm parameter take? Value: 9.5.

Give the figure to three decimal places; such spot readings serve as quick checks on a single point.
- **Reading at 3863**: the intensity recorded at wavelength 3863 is 10.140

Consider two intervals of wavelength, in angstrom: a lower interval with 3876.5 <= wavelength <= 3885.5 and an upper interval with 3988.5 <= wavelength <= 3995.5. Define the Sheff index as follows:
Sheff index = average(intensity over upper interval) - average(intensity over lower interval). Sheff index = 2.0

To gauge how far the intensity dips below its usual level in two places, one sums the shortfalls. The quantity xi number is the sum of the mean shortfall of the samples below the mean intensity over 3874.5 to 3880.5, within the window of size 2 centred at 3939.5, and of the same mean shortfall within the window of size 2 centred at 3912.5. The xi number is -1.1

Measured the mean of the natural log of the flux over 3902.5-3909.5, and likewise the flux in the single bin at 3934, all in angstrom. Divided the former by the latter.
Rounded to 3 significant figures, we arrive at 0.321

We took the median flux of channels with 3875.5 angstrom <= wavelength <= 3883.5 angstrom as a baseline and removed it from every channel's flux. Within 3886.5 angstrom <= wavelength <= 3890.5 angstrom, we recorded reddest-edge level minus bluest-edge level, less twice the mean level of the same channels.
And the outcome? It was 5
